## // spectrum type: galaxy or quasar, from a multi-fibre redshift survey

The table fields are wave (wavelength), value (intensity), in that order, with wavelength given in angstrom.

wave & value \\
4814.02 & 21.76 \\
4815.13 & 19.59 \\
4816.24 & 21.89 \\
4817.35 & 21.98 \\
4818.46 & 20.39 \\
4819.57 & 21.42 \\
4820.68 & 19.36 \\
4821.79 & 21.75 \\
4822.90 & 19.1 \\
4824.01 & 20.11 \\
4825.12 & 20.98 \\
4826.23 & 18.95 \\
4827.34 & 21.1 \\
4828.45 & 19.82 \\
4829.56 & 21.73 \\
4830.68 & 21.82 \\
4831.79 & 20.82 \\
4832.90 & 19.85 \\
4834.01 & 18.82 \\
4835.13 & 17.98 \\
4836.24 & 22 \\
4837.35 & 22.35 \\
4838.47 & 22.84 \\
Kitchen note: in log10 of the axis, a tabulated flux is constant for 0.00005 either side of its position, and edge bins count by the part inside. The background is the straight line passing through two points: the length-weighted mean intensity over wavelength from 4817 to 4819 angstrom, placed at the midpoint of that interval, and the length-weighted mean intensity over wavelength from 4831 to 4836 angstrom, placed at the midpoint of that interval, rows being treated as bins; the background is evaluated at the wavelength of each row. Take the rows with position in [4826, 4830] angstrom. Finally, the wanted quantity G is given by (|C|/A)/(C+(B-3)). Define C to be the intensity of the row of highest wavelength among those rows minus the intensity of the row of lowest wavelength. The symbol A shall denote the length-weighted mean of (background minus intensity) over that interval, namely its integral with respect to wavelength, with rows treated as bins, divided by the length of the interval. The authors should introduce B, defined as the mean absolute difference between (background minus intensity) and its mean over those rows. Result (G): -10.9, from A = -0.3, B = 1.07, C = 2.8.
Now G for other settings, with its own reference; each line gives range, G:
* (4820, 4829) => -0.8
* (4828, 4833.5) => 0.0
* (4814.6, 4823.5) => -0.6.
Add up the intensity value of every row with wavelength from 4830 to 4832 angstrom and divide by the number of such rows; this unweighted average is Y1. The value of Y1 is 21.3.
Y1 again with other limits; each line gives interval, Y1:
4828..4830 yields 20.8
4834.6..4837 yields 20.0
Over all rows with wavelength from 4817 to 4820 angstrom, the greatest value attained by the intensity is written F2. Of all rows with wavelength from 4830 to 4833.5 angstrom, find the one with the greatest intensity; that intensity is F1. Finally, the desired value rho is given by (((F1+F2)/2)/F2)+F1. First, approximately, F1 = 21.82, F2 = 21.98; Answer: 22.8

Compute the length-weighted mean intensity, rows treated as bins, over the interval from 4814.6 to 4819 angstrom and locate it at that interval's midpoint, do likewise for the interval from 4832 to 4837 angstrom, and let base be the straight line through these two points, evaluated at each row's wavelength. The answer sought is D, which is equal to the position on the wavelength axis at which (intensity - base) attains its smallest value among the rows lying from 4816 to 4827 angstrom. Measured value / 4822.90 angstrom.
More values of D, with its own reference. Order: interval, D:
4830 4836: 4835.13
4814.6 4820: 4815.13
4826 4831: 4826.23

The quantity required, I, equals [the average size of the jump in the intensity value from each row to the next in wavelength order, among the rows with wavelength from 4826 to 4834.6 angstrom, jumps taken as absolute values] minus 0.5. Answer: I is 0.70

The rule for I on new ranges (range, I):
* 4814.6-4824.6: 1.14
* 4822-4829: 0.97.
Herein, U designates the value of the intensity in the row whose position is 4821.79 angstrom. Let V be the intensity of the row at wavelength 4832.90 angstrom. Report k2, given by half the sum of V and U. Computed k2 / 20.8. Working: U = 21.75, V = 19.85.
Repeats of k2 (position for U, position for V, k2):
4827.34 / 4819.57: 21.3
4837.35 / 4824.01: 21.2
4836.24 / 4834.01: 20.4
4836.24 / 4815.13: 20.8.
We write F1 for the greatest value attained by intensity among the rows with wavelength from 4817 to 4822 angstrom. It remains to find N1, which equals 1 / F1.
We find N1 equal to 0.0455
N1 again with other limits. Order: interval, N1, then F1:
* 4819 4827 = 0.0460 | 21.75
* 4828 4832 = 0.0458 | 21.82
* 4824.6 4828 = 0.0474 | 21.1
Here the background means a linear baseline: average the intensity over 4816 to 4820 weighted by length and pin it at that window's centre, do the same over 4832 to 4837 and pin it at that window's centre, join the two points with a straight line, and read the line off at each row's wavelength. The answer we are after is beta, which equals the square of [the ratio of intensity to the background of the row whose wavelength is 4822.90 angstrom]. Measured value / 0.833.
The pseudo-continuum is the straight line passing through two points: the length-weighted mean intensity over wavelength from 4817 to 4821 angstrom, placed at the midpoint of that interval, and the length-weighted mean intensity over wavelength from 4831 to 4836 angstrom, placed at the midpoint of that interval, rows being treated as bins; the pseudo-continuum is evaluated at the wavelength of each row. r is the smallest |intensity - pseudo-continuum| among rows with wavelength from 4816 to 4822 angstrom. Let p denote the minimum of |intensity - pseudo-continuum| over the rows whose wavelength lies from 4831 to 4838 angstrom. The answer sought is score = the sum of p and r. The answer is 0.59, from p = 0.13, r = 0.46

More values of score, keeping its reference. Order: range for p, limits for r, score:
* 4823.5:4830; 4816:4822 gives 0.70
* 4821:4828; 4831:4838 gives 0.44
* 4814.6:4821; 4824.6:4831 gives 0.70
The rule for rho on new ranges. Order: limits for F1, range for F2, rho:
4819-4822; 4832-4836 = 22.8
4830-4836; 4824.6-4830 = 22.8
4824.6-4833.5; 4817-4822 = 22.8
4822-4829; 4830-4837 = 22.1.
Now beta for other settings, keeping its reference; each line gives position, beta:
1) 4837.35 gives 1.298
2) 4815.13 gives 0.820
